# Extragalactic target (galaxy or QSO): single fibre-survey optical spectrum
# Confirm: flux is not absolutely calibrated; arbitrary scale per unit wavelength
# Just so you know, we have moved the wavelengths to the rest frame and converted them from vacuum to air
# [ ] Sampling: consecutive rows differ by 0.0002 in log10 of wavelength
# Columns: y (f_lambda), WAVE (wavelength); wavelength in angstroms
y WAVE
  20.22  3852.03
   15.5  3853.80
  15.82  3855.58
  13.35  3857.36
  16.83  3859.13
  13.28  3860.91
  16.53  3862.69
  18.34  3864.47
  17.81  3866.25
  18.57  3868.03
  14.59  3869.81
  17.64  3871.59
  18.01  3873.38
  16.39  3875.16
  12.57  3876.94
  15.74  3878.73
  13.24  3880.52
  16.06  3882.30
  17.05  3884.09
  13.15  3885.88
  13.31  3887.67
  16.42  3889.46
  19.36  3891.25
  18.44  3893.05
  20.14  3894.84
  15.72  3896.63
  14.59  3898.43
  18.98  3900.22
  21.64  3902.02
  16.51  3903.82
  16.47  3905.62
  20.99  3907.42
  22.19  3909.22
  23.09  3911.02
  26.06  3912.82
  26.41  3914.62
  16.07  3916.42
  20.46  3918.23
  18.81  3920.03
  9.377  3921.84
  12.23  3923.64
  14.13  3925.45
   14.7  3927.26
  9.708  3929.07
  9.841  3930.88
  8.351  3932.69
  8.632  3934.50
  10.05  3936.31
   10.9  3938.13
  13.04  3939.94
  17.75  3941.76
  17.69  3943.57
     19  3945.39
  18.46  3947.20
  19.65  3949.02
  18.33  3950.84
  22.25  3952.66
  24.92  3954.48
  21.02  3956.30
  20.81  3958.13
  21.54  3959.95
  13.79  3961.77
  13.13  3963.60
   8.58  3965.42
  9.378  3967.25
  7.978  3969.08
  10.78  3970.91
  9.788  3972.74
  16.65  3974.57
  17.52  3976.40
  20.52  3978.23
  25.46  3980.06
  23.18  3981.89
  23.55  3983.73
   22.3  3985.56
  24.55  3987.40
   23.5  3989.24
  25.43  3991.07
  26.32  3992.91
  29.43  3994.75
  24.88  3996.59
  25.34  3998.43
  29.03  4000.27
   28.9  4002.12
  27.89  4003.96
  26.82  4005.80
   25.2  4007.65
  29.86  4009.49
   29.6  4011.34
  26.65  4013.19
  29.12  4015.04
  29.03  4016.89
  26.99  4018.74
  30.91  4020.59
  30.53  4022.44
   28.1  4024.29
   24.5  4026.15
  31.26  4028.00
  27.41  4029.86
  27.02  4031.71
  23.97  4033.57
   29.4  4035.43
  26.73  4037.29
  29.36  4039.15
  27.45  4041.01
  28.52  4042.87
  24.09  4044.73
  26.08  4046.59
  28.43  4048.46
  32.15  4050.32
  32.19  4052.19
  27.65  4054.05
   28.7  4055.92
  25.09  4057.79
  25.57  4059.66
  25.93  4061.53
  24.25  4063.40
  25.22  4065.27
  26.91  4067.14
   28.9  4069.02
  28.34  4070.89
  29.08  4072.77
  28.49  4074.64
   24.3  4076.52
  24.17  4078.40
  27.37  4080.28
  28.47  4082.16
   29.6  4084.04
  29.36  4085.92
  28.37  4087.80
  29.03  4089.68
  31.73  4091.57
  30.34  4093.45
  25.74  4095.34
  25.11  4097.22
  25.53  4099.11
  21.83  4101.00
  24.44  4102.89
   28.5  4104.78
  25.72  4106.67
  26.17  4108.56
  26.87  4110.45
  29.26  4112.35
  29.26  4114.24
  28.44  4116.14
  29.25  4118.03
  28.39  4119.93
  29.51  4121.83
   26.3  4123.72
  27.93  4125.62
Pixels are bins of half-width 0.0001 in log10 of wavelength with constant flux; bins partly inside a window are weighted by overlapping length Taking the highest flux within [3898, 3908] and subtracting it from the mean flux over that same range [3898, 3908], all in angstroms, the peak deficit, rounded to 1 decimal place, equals -3.4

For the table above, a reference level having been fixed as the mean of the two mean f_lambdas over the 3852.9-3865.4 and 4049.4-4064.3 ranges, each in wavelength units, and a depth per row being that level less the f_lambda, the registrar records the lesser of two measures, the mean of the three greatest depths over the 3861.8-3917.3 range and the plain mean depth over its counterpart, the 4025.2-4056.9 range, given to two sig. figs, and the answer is -6.3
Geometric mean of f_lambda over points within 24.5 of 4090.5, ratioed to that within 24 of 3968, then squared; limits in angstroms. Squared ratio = 2.4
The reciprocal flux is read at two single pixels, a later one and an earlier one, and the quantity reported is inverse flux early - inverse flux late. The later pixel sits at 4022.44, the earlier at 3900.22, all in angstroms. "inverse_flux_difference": 0.020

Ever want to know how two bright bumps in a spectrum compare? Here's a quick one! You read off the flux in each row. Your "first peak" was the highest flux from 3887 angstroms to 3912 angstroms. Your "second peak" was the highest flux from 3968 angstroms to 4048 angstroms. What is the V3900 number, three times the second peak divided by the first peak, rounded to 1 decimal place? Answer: 4.1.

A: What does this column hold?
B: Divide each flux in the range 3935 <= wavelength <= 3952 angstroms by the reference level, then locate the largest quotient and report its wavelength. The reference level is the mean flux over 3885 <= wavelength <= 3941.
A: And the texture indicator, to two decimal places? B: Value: 3949.02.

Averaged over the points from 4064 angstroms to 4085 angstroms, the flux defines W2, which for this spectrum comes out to 27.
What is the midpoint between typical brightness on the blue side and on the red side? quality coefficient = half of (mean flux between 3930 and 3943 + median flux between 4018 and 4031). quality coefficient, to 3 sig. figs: 19.7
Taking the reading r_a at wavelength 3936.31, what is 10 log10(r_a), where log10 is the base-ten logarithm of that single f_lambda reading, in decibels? 10.0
